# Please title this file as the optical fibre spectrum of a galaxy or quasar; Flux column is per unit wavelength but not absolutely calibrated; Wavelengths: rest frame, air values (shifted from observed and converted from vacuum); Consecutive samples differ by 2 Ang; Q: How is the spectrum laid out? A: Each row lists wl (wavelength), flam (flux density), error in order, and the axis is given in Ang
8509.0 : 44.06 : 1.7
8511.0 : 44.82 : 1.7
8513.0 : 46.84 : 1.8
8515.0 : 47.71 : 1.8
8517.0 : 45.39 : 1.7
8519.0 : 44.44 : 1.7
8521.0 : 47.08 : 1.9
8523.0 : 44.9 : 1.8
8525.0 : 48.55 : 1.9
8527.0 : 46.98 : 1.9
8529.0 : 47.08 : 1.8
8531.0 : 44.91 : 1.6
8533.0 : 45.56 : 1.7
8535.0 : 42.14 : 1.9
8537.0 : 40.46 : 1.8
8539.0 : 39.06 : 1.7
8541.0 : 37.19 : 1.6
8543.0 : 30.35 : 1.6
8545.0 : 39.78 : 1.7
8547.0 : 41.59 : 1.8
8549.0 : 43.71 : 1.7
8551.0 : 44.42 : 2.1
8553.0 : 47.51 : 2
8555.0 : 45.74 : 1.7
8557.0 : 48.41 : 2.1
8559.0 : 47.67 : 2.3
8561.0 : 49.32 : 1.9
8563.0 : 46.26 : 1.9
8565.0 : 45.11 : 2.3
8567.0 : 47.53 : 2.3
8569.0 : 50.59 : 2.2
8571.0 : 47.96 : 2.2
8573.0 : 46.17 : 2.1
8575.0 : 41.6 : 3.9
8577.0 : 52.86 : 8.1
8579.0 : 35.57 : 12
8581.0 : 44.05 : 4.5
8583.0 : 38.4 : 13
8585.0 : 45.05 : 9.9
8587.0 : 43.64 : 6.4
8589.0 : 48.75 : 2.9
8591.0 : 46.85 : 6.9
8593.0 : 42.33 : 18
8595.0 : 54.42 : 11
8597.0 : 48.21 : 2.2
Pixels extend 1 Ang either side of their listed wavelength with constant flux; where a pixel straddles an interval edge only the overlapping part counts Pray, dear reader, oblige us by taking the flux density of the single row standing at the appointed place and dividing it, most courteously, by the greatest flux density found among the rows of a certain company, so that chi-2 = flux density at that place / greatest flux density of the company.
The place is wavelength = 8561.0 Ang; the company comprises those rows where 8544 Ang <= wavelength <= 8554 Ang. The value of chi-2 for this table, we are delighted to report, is 1.04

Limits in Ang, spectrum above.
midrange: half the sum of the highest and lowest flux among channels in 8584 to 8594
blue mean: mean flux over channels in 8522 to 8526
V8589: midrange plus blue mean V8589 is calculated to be 92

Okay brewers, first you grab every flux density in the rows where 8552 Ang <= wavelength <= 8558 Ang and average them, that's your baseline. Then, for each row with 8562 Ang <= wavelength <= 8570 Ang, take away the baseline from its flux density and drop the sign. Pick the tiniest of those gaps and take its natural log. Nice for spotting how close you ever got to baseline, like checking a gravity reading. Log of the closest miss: -1.2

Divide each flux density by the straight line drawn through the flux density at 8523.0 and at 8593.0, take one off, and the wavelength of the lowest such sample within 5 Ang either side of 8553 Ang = 8549.0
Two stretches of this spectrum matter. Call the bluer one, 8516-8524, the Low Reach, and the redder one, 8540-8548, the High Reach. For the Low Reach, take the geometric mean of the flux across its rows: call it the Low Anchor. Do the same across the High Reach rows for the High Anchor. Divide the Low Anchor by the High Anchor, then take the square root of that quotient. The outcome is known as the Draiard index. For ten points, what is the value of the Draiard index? 1.11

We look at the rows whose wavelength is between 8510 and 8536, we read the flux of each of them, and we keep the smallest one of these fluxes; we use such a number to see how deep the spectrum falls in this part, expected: 42.14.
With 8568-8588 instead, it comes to 35.57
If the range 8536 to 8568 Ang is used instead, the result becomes 30.35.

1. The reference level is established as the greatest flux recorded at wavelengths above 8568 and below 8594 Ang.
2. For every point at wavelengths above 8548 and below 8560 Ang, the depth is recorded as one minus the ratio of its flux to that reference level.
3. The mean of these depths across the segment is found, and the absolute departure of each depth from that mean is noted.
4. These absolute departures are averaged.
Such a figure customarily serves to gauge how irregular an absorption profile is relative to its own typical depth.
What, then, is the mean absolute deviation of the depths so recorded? 0.031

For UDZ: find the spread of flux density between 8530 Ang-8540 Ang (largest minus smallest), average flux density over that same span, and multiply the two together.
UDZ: 276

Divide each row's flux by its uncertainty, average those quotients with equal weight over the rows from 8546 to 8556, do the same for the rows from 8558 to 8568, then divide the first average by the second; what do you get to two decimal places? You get 1.08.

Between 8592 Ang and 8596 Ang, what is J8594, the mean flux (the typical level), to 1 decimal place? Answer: 48.4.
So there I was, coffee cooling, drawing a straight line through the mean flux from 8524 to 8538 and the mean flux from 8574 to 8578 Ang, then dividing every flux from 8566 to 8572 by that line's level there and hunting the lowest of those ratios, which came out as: 1.02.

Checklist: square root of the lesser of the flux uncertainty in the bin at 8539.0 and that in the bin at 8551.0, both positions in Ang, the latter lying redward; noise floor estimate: 1.30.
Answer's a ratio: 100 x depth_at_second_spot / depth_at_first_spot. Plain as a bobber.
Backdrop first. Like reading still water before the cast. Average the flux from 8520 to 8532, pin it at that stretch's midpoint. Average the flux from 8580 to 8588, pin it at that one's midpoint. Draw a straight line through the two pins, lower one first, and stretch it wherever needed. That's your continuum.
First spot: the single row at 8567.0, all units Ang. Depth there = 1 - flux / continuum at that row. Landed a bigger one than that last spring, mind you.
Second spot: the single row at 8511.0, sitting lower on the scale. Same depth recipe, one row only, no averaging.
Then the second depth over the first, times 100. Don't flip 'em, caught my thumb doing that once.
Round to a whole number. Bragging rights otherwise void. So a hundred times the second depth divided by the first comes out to -70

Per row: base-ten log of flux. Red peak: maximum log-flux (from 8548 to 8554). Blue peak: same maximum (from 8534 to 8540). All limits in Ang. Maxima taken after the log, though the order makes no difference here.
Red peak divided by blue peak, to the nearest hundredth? 1.03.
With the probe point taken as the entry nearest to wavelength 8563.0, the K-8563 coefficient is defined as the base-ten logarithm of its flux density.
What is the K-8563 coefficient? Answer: 1.67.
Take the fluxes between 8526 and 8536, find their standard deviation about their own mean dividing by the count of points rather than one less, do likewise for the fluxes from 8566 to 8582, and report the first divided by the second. 0.35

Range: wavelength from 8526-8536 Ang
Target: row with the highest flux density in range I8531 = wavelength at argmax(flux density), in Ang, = 8529.0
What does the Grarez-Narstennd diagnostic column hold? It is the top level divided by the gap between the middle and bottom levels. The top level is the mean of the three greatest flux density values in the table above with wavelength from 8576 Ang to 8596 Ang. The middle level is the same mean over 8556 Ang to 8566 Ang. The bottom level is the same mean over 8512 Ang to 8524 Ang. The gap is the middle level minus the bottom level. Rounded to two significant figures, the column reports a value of 41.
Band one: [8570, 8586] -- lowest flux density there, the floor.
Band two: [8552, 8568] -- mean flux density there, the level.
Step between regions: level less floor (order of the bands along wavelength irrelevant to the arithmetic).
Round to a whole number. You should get 12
